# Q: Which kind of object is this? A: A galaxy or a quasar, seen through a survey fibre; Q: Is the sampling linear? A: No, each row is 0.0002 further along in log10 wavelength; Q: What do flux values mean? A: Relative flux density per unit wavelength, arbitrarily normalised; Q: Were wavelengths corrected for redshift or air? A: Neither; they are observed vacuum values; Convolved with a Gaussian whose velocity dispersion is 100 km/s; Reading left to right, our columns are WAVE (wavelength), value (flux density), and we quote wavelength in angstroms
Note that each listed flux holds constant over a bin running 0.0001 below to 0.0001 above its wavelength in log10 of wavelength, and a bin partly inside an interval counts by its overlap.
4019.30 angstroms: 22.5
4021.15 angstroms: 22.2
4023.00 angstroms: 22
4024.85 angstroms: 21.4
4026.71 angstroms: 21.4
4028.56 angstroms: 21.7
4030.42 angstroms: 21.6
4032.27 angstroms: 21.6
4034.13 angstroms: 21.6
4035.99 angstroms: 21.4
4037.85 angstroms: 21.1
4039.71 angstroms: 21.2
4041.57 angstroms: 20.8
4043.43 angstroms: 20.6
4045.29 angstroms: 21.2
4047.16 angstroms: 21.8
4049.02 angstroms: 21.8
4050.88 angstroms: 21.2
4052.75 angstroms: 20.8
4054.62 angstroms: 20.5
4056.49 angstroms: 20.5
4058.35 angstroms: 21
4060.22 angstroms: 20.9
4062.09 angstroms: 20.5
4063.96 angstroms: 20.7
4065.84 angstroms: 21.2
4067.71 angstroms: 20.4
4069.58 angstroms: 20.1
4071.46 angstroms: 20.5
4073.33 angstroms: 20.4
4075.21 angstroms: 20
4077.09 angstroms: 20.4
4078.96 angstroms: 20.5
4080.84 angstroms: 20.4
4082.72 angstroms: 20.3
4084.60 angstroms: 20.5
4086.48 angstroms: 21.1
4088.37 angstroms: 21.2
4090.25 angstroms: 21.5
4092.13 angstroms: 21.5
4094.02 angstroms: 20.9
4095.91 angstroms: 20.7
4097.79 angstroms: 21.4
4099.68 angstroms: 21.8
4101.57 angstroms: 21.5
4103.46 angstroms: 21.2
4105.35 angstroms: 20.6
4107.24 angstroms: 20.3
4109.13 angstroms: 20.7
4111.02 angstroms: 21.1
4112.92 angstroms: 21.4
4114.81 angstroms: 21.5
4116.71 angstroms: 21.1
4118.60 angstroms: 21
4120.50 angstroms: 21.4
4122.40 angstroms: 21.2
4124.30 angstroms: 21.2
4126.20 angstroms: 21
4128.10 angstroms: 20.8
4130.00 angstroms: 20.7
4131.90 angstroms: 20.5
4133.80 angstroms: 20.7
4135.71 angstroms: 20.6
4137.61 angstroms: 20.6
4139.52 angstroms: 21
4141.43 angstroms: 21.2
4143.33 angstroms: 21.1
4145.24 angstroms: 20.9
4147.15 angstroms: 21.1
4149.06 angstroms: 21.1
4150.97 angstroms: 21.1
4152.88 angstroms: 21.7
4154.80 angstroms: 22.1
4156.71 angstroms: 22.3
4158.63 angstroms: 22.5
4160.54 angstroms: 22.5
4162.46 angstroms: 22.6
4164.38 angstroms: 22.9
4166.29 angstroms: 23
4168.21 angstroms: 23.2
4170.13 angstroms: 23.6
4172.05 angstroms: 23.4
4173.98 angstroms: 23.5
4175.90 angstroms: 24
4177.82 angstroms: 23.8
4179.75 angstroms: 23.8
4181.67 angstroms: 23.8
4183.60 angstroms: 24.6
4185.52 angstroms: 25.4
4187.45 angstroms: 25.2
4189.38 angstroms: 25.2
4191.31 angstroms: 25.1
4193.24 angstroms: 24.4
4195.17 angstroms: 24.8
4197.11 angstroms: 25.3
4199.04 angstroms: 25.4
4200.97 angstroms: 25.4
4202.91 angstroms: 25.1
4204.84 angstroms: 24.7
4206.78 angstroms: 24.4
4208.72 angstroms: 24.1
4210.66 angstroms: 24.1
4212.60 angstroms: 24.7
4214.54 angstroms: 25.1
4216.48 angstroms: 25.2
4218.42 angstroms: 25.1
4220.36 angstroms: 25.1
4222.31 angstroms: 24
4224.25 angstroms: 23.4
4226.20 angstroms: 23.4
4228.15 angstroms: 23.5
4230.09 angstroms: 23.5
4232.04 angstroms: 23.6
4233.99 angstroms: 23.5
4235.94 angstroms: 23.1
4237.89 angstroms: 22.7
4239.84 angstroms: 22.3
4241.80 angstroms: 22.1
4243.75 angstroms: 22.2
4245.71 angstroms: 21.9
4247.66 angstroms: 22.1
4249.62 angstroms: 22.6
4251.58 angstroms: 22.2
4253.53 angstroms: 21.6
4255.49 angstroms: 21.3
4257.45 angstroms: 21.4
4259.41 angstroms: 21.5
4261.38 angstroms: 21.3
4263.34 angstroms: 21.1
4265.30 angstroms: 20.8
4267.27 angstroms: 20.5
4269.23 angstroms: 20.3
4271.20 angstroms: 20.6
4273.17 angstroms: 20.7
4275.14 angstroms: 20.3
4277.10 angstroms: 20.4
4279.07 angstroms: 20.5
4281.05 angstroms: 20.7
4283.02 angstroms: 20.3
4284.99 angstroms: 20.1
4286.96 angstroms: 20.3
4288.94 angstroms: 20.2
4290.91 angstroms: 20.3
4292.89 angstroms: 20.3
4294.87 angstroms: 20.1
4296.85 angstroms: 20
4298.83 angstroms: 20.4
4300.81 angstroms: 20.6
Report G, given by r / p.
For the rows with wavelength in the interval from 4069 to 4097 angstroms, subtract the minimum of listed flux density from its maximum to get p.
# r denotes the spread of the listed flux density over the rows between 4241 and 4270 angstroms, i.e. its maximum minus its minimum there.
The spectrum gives 1.53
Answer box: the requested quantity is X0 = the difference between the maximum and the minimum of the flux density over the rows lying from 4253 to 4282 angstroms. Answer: 1.30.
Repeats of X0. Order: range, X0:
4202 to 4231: 1.80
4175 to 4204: 1.60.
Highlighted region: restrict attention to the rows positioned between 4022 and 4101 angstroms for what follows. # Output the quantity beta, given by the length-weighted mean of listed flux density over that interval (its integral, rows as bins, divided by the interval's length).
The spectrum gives 21.0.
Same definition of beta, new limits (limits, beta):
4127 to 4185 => 22.2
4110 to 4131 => 21.1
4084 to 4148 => 21.0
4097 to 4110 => 21.1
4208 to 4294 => 22.1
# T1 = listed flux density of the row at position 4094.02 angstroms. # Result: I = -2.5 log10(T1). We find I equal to -3.30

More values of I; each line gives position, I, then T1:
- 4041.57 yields -3.30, 20.8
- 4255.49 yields -3.32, 21.3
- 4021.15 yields -3.37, 22.2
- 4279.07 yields -3.28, 20.5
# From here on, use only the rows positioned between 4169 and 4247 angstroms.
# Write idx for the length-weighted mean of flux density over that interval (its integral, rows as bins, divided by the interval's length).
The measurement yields 24.1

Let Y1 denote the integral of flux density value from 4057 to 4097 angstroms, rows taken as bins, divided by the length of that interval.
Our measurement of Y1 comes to 20.7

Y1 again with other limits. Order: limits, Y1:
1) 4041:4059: 21.0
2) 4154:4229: 24.1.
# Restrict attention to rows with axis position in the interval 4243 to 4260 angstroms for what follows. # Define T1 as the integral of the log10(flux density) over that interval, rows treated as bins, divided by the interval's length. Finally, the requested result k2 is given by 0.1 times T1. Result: 0.134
